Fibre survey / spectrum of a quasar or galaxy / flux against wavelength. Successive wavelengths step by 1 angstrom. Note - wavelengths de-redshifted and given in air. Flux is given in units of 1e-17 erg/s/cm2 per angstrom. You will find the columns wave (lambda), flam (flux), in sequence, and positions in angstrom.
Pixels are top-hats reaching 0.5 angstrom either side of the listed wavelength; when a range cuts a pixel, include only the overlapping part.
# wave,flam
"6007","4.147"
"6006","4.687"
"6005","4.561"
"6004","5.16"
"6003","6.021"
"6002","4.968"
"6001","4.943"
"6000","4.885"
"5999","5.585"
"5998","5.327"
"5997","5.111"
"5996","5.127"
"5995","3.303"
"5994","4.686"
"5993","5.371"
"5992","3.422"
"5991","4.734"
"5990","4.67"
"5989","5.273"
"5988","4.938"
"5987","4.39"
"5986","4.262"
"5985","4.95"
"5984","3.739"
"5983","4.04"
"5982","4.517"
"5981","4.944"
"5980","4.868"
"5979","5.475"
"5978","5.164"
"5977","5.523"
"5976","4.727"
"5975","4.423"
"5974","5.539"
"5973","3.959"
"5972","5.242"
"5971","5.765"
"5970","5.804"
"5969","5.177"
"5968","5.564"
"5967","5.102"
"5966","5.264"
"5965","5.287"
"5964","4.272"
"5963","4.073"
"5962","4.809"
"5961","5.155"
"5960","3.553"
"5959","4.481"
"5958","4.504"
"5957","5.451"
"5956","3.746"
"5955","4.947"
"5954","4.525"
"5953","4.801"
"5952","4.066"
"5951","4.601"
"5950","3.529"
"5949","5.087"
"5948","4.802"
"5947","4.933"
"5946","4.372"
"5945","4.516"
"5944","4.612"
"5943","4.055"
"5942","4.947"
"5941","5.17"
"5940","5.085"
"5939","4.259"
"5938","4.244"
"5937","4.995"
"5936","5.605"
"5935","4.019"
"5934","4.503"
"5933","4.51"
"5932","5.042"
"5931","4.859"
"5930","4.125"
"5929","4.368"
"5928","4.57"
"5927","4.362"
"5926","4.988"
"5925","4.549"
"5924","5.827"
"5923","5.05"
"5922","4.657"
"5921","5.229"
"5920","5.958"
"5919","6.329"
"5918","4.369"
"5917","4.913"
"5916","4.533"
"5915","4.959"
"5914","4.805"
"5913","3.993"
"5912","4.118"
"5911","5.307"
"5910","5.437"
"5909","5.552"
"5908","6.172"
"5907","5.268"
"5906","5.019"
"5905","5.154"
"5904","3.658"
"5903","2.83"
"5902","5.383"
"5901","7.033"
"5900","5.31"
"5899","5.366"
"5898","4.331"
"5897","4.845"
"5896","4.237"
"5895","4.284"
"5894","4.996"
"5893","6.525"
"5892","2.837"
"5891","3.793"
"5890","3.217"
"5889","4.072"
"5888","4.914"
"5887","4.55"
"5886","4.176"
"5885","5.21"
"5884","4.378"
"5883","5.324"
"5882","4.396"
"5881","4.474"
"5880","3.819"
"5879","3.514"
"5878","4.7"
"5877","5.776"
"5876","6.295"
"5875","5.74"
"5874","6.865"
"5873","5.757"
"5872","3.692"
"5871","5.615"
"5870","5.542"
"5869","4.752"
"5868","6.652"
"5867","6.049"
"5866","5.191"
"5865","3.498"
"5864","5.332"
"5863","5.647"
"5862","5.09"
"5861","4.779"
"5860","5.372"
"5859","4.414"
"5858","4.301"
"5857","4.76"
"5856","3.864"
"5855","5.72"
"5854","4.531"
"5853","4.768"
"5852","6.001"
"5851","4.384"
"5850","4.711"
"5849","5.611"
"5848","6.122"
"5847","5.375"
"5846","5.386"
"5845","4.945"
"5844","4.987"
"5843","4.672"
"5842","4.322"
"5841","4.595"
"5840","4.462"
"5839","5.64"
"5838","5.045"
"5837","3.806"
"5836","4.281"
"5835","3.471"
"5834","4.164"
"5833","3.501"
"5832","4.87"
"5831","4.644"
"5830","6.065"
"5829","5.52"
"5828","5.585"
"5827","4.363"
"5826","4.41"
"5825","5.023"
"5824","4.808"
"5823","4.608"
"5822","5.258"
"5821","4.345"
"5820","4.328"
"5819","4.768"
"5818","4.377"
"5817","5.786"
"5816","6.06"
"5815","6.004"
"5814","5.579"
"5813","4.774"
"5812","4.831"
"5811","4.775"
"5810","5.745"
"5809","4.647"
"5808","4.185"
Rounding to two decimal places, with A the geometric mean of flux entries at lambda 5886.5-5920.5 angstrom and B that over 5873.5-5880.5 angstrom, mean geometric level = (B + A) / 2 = 4.91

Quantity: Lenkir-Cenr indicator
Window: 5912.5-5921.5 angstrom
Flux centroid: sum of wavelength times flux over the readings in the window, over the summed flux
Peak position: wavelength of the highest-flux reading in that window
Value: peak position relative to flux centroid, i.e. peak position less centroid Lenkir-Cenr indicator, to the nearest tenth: 1.8 angstrom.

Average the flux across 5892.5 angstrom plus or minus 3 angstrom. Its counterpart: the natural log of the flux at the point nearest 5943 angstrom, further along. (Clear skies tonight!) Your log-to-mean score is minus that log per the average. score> -0.327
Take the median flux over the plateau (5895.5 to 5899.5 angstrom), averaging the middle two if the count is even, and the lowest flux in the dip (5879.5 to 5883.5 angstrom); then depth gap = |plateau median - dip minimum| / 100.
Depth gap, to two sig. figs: 0.0077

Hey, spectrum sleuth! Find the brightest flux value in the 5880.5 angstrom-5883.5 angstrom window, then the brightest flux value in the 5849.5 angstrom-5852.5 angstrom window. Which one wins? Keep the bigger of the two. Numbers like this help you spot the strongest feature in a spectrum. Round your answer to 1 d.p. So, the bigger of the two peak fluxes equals 6.0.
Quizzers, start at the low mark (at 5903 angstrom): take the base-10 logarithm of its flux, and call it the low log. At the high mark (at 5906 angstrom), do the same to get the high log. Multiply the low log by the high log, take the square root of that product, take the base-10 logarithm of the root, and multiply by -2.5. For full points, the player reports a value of 0.62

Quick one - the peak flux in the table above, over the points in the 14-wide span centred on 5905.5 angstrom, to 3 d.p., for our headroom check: 7.033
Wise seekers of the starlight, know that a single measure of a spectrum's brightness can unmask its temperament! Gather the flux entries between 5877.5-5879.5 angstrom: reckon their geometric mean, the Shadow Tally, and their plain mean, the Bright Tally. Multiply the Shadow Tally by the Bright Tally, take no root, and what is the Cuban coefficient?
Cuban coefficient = 17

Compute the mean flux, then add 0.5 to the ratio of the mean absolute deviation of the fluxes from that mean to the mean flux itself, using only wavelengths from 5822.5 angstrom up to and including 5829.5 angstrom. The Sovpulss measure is 0.58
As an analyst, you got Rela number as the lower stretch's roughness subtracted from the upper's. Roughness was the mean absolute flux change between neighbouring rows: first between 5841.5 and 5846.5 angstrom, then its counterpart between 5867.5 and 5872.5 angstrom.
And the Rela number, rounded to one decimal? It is 0.9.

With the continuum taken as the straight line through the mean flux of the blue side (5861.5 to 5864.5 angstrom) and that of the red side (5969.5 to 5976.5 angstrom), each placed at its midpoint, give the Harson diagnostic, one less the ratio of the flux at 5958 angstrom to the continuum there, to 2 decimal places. 0.12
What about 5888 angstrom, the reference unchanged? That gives 0.07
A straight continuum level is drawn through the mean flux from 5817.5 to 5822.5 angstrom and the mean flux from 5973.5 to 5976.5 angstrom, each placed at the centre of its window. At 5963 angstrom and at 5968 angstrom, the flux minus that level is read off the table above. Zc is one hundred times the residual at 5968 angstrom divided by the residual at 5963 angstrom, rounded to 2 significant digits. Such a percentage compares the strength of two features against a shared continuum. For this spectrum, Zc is -85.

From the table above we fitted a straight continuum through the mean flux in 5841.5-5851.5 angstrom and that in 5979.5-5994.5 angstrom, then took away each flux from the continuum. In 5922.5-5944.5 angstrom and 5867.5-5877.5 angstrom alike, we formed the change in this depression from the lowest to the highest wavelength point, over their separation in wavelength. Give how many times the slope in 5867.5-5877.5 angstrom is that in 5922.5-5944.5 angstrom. 5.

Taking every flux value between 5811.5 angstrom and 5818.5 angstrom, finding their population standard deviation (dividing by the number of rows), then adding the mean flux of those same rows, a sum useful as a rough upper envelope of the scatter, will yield 5.97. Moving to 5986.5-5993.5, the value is 5.29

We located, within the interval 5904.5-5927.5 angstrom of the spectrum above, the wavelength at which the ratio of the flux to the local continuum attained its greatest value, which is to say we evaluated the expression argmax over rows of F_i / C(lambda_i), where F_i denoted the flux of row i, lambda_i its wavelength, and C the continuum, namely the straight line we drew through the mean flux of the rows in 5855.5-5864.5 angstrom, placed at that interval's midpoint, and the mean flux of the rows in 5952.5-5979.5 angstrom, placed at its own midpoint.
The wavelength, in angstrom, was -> 5919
